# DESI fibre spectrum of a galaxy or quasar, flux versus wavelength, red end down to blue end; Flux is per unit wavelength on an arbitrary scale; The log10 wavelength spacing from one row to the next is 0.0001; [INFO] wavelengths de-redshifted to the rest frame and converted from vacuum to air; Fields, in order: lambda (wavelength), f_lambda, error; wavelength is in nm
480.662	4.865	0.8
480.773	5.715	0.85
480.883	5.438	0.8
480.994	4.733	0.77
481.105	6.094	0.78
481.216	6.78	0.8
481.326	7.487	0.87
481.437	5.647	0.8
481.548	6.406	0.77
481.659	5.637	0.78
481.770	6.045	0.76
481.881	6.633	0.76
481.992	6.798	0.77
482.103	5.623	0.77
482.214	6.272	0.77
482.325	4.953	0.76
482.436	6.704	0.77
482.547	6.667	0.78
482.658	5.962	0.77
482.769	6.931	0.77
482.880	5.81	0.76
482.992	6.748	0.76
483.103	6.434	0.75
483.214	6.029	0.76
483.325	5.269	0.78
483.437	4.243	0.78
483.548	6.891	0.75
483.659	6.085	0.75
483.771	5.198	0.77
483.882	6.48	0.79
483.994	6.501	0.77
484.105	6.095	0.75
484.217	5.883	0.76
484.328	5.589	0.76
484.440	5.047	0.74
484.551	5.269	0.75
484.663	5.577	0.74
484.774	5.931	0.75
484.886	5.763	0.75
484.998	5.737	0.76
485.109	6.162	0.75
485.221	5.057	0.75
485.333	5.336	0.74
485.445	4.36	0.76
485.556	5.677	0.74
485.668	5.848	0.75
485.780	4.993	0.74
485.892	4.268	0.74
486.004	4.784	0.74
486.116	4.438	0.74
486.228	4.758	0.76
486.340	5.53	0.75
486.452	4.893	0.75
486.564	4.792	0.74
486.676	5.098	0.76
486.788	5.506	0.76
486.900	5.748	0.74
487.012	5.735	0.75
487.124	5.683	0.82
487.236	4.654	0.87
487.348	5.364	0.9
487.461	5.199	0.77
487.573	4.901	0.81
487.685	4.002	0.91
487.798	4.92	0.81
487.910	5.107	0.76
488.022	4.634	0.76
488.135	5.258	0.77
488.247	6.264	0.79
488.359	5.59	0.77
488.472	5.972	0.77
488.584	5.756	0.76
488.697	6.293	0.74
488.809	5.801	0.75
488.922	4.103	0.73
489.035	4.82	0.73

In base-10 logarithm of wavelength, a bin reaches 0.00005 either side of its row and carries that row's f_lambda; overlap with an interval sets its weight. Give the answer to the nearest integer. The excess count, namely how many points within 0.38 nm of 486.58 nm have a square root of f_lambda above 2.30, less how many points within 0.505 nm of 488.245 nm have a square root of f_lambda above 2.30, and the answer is -2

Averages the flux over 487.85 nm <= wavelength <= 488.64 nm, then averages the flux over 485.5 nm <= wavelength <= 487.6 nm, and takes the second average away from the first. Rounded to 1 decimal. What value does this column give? 0.4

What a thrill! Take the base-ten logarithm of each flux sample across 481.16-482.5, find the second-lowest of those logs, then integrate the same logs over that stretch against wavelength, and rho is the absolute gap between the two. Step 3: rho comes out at 0.31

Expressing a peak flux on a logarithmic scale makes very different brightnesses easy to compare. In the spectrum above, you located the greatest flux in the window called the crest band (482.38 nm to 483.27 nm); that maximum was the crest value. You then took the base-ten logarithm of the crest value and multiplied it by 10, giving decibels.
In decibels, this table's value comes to 8.4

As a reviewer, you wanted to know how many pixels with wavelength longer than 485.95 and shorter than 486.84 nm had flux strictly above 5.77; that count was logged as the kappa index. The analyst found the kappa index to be 0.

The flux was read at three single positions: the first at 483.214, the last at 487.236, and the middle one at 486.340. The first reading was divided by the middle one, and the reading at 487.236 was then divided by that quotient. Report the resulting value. 4.27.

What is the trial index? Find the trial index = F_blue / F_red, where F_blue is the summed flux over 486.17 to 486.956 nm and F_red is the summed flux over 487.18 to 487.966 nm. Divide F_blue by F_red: 1.06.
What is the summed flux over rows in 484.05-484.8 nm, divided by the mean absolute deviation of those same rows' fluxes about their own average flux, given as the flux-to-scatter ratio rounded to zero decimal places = 134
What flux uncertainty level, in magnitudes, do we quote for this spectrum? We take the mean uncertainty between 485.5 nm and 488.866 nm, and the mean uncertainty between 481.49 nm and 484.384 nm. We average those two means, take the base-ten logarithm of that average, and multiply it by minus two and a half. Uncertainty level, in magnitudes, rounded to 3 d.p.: 0.284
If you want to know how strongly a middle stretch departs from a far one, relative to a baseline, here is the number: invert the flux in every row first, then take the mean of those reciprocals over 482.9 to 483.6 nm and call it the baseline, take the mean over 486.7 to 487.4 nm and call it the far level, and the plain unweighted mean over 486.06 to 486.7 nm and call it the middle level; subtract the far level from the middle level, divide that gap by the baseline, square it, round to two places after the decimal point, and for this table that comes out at 0.01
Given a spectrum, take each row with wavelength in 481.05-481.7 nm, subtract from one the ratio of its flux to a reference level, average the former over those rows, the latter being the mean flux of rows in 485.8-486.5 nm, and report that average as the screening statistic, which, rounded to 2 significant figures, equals -0.33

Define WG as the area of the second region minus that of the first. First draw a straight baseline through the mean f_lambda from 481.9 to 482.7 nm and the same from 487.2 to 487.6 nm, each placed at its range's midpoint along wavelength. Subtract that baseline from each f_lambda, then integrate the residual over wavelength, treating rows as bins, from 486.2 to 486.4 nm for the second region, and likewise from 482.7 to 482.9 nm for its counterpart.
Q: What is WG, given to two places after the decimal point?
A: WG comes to -0.10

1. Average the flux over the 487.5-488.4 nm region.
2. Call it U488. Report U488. 5.1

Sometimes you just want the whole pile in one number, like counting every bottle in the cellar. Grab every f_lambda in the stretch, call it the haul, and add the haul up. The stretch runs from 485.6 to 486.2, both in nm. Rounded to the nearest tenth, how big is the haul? 24.3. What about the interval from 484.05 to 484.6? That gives 27.9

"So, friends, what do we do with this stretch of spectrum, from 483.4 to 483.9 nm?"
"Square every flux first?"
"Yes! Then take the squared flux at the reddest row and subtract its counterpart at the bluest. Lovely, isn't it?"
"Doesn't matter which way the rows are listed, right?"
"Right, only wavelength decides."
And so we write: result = 24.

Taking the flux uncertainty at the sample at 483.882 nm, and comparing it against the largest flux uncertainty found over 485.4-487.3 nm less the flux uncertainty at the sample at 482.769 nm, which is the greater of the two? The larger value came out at 0.790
